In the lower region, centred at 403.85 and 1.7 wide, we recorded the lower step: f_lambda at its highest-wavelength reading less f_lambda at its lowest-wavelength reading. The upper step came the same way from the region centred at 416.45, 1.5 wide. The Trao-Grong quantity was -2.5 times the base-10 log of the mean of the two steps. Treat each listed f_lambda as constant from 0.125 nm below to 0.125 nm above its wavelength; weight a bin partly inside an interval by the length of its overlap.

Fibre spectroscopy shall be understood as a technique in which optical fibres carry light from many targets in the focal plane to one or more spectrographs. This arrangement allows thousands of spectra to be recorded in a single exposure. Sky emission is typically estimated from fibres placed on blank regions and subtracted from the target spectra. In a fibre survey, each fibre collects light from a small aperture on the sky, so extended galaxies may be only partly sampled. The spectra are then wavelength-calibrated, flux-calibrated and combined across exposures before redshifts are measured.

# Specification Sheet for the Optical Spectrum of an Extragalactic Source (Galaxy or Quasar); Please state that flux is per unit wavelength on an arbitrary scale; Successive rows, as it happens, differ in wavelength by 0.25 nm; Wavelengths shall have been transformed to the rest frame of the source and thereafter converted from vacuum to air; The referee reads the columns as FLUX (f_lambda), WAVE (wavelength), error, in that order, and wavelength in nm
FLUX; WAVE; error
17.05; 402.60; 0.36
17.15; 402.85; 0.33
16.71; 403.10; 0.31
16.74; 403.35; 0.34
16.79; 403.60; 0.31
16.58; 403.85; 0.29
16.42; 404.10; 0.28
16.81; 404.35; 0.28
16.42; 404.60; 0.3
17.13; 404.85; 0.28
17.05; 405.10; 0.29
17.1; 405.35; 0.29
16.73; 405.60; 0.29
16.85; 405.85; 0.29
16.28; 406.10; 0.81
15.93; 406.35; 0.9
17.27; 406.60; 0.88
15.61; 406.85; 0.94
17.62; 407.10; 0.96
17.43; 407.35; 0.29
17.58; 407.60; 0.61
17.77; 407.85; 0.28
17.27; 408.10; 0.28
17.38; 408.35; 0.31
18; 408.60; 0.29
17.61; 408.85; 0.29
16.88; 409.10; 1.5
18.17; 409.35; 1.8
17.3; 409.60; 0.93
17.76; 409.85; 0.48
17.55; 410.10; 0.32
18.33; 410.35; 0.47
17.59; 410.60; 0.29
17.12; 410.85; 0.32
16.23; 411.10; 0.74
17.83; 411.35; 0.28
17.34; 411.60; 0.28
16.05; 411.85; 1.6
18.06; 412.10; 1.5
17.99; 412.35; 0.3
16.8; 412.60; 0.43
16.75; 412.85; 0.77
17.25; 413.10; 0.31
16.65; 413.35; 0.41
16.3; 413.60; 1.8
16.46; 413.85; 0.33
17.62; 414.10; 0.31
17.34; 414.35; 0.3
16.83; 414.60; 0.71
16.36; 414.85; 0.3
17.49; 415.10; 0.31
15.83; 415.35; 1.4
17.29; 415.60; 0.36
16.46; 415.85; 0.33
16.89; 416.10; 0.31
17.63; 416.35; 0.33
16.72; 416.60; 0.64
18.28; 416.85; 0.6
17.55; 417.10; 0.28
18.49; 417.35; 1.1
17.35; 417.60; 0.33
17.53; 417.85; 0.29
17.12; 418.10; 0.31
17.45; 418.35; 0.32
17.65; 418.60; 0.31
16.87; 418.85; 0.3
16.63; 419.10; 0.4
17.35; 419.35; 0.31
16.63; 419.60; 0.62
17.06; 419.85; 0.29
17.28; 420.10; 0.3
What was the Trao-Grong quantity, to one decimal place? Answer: 1.0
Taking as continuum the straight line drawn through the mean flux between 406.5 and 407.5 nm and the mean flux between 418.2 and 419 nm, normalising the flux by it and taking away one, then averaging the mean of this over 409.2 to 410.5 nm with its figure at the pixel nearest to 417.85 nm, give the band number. 0.029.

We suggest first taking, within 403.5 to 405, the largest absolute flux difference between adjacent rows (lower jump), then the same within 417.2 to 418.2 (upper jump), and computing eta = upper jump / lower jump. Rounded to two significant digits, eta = 1.6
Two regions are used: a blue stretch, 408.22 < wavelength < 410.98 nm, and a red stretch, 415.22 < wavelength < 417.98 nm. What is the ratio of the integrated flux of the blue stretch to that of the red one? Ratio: 1.02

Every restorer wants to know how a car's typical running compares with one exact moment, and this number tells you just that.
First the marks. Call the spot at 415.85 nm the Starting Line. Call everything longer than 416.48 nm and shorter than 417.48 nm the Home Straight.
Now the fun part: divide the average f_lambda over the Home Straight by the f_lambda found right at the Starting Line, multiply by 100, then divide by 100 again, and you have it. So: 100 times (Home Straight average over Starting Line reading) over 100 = 1.08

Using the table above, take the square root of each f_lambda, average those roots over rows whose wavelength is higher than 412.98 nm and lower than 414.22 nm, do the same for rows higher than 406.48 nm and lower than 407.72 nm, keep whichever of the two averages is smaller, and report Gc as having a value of 4.105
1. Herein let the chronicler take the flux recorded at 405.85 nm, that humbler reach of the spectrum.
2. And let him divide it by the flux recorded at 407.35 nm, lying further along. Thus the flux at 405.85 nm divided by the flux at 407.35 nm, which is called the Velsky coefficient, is 0.97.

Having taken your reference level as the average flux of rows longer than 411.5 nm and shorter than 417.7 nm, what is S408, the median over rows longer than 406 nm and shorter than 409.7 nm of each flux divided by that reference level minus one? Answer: 0.016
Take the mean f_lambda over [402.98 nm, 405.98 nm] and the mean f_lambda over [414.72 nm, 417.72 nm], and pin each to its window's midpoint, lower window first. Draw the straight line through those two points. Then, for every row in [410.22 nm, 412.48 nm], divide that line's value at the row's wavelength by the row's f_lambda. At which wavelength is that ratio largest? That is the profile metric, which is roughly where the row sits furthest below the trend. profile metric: 411.85 nm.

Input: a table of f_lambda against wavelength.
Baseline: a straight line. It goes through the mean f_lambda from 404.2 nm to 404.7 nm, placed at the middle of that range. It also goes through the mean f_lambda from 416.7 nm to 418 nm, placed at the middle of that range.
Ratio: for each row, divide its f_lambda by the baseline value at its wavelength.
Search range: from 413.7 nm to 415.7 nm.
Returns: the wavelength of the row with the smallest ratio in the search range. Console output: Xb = 415.35 nm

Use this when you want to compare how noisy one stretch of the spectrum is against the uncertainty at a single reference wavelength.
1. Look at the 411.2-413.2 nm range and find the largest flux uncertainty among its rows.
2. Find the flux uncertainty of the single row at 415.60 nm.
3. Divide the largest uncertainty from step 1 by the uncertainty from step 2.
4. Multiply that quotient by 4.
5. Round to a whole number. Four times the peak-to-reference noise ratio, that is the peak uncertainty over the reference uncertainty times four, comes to 18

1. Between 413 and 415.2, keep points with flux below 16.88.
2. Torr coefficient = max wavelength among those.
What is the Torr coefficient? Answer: 414.85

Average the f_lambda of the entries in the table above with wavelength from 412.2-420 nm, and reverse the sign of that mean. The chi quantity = -17.1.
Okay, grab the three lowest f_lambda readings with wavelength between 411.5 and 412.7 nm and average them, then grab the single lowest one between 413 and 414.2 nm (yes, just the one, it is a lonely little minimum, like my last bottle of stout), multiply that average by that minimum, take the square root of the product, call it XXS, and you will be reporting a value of 16.5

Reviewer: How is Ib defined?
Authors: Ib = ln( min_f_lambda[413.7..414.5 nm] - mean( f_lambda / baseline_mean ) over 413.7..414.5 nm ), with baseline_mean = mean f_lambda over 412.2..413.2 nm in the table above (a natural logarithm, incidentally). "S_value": 2.74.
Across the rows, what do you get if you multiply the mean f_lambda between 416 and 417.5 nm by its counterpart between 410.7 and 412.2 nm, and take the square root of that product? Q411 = 17.35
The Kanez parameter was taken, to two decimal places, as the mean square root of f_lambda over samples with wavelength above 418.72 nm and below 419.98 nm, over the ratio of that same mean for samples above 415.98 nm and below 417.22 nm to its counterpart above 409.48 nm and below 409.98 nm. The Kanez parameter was 4.13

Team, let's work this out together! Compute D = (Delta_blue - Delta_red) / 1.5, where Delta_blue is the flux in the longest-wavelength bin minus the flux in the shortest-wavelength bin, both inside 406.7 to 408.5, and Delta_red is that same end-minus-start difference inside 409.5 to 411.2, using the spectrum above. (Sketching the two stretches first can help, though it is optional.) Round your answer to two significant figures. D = 1.9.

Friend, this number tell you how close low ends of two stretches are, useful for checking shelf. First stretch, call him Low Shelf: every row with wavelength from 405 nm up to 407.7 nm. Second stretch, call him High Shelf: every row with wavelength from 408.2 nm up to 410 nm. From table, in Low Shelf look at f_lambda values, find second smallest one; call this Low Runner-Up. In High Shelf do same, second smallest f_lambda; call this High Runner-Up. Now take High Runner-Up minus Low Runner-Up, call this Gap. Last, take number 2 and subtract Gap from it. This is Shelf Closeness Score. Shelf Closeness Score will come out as 0.6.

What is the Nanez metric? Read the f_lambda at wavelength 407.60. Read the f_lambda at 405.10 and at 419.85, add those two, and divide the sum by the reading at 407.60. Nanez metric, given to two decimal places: 1.94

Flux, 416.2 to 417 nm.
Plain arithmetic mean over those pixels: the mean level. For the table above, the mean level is 17.5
